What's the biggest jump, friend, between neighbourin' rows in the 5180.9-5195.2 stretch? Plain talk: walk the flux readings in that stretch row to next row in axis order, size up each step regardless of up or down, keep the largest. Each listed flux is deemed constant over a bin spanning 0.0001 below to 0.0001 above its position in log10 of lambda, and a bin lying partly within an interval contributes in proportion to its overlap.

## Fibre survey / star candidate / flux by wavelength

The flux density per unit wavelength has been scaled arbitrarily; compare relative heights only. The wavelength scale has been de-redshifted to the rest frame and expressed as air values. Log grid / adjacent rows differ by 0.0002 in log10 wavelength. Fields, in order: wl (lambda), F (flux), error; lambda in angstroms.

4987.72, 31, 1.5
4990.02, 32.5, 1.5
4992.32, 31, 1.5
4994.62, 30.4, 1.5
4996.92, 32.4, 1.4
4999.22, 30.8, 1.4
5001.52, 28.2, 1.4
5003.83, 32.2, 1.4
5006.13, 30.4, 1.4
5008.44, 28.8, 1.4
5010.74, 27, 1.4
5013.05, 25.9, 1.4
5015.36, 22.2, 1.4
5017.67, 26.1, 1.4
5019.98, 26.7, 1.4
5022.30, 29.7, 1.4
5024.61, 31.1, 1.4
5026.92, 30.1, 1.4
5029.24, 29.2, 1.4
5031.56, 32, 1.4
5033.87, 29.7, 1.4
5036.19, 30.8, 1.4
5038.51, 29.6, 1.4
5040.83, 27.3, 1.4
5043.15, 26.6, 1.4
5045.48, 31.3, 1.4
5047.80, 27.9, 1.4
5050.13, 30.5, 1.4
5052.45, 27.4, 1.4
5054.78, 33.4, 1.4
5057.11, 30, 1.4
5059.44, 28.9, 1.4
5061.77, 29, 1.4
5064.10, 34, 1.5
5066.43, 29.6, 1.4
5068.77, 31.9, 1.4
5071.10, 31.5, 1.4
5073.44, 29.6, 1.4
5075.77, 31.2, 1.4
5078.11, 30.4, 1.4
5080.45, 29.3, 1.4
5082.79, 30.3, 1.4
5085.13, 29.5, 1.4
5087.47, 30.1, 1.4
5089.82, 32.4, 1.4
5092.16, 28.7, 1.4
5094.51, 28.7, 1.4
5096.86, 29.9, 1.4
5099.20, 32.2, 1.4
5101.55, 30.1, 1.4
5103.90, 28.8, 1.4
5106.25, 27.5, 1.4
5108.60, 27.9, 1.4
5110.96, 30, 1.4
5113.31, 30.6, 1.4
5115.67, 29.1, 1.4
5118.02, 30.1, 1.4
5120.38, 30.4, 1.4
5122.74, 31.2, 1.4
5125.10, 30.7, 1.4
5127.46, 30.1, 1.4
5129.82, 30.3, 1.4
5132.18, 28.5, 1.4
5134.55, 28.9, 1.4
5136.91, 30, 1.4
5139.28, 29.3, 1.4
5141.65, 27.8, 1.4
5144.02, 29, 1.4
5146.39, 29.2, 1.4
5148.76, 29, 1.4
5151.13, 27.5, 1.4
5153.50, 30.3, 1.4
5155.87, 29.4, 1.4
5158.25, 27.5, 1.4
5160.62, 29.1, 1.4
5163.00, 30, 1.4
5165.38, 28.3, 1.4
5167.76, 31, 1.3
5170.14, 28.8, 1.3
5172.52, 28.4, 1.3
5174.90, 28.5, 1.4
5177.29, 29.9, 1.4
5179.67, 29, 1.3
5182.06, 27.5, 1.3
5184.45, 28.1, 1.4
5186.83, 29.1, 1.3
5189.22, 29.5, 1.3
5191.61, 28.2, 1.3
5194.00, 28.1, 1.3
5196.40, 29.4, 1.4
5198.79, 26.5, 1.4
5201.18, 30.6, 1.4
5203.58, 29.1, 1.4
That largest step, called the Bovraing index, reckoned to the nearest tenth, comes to 1.3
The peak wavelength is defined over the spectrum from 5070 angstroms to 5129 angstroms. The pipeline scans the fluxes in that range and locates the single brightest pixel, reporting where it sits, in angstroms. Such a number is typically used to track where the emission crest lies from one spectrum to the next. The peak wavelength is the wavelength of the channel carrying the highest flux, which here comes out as 5089.82 angstroms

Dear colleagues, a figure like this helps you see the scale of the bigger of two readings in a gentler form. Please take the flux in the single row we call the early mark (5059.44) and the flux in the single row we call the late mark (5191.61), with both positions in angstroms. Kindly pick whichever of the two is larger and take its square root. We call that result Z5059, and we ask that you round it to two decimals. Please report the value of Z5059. 5.38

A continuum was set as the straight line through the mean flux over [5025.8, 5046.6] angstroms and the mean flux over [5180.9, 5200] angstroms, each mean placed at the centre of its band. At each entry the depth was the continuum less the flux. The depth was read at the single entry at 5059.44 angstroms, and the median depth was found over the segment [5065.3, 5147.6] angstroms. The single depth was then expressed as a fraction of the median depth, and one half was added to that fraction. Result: -0.1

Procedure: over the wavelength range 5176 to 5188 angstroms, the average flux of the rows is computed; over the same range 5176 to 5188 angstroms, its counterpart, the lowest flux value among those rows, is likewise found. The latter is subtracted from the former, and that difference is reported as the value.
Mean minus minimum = 1.22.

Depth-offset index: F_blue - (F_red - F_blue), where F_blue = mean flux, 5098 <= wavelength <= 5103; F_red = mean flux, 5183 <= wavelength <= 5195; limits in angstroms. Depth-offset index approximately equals 34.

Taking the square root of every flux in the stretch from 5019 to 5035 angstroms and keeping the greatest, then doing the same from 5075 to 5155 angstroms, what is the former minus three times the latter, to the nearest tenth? -11.4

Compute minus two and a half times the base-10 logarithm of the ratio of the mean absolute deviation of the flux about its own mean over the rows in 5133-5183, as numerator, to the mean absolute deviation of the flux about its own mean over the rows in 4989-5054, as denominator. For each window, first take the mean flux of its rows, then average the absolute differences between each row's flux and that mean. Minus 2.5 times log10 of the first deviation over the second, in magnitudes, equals 1.1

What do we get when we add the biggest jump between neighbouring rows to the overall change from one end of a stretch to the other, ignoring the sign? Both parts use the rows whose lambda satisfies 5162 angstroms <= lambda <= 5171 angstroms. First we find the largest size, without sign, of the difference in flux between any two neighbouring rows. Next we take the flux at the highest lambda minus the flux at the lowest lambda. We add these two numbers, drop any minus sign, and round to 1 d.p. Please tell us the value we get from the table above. 1.5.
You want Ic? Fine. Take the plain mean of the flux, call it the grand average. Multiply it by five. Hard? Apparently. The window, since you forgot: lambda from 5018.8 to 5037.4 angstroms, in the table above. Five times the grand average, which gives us 150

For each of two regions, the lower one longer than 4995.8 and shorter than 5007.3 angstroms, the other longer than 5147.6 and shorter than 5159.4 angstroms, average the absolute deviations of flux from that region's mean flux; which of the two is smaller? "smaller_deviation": 0.99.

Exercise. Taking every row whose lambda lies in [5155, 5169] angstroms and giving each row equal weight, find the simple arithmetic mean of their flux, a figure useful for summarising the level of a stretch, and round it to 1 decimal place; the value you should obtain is 29.2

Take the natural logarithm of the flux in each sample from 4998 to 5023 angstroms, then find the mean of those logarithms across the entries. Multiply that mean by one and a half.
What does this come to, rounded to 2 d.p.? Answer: 4.99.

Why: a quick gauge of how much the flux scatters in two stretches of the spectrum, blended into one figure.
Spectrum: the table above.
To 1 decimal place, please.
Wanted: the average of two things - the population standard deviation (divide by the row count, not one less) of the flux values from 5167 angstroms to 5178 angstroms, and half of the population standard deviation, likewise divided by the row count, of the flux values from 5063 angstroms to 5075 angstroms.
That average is 0.9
